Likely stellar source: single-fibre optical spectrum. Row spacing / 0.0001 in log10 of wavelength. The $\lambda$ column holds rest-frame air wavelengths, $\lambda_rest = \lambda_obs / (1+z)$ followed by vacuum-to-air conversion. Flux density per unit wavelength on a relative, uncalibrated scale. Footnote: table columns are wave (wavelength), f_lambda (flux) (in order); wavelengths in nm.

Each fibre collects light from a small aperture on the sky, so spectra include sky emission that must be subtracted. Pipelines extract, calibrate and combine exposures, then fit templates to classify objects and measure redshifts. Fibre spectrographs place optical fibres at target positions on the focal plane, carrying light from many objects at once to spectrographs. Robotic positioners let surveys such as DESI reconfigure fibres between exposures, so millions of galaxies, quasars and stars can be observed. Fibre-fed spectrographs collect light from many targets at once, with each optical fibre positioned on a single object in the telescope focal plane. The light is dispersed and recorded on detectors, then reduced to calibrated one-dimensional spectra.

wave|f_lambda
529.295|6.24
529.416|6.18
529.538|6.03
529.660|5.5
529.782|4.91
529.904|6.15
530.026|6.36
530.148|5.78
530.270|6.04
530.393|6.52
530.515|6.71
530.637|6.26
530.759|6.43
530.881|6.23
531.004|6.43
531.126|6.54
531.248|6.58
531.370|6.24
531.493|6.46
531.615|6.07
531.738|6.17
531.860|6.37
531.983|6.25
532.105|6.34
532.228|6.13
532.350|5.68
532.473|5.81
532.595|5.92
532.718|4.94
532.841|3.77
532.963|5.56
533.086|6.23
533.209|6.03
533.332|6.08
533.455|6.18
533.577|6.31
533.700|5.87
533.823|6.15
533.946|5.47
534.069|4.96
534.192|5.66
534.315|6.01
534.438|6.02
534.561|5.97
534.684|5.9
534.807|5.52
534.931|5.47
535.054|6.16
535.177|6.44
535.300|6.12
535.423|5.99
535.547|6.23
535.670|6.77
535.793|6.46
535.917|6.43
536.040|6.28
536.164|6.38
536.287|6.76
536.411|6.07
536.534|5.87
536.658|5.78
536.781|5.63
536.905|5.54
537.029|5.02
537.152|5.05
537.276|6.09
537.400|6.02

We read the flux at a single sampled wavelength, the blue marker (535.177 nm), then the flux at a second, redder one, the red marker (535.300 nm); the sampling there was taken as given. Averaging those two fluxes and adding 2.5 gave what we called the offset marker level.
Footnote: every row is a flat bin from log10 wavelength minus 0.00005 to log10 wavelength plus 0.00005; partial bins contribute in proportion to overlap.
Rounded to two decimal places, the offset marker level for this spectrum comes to 8.78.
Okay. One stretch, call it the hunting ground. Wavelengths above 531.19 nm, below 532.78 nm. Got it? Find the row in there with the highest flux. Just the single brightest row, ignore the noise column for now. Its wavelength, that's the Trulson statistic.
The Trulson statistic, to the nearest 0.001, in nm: 531.248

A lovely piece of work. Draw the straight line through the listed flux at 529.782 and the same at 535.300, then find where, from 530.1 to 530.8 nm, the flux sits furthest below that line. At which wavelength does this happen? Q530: 530.148 nm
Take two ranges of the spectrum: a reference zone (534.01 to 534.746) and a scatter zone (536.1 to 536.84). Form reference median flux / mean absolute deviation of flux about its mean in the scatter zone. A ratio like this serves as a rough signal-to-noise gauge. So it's 18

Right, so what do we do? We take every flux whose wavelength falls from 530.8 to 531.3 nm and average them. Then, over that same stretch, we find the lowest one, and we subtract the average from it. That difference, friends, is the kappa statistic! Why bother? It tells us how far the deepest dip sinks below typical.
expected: -0.21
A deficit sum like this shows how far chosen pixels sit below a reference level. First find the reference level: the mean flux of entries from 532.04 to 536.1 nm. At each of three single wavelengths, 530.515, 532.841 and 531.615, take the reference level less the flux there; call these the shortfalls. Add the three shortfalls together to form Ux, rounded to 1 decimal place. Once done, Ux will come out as 1.2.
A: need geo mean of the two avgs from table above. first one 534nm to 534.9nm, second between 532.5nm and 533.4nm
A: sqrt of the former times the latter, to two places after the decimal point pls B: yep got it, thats 5.61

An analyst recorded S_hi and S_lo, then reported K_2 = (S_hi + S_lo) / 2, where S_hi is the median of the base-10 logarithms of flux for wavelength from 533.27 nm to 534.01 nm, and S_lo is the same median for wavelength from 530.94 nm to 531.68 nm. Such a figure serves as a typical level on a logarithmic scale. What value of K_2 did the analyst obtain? 0.798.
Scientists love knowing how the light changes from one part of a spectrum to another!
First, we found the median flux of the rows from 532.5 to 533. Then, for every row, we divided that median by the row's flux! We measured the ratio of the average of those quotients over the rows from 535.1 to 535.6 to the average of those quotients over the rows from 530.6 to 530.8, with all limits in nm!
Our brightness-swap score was 1.02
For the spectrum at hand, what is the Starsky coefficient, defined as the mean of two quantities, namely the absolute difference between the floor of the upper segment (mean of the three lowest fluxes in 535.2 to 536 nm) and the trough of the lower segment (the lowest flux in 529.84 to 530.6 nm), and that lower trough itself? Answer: 3.06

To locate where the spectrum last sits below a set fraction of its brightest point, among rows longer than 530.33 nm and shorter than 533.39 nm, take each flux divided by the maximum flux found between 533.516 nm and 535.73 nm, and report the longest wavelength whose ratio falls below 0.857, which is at 532.963 nm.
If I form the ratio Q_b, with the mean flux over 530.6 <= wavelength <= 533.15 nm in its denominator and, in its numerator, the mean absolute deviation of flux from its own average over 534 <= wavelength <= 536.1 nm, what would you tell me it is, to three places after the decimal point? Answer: 0.053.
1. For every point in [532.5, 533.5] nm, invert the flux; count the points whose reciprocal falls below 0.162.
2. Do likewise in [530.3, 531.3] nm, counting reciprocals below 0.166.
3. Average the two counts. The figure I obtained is 5.0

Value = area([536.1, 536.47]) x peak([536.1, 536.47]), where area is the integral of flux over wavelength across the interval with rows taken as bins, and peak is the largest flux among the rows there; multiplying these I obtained 16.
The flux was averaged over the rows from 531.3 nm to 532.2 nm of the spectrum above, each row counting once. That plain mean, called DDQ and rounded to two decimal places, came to 6.27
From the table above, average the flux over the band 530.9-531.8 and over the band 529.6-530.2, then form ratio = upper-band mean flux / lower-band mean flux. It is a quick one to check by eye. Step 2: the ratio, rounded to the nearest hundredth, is 1.11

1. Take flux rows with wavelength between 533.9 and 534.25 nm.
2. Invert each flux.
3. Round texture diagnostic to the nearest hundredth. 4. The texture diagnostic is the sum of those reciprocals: 0.56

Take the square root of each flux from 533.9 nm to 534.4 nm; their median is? 2.36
